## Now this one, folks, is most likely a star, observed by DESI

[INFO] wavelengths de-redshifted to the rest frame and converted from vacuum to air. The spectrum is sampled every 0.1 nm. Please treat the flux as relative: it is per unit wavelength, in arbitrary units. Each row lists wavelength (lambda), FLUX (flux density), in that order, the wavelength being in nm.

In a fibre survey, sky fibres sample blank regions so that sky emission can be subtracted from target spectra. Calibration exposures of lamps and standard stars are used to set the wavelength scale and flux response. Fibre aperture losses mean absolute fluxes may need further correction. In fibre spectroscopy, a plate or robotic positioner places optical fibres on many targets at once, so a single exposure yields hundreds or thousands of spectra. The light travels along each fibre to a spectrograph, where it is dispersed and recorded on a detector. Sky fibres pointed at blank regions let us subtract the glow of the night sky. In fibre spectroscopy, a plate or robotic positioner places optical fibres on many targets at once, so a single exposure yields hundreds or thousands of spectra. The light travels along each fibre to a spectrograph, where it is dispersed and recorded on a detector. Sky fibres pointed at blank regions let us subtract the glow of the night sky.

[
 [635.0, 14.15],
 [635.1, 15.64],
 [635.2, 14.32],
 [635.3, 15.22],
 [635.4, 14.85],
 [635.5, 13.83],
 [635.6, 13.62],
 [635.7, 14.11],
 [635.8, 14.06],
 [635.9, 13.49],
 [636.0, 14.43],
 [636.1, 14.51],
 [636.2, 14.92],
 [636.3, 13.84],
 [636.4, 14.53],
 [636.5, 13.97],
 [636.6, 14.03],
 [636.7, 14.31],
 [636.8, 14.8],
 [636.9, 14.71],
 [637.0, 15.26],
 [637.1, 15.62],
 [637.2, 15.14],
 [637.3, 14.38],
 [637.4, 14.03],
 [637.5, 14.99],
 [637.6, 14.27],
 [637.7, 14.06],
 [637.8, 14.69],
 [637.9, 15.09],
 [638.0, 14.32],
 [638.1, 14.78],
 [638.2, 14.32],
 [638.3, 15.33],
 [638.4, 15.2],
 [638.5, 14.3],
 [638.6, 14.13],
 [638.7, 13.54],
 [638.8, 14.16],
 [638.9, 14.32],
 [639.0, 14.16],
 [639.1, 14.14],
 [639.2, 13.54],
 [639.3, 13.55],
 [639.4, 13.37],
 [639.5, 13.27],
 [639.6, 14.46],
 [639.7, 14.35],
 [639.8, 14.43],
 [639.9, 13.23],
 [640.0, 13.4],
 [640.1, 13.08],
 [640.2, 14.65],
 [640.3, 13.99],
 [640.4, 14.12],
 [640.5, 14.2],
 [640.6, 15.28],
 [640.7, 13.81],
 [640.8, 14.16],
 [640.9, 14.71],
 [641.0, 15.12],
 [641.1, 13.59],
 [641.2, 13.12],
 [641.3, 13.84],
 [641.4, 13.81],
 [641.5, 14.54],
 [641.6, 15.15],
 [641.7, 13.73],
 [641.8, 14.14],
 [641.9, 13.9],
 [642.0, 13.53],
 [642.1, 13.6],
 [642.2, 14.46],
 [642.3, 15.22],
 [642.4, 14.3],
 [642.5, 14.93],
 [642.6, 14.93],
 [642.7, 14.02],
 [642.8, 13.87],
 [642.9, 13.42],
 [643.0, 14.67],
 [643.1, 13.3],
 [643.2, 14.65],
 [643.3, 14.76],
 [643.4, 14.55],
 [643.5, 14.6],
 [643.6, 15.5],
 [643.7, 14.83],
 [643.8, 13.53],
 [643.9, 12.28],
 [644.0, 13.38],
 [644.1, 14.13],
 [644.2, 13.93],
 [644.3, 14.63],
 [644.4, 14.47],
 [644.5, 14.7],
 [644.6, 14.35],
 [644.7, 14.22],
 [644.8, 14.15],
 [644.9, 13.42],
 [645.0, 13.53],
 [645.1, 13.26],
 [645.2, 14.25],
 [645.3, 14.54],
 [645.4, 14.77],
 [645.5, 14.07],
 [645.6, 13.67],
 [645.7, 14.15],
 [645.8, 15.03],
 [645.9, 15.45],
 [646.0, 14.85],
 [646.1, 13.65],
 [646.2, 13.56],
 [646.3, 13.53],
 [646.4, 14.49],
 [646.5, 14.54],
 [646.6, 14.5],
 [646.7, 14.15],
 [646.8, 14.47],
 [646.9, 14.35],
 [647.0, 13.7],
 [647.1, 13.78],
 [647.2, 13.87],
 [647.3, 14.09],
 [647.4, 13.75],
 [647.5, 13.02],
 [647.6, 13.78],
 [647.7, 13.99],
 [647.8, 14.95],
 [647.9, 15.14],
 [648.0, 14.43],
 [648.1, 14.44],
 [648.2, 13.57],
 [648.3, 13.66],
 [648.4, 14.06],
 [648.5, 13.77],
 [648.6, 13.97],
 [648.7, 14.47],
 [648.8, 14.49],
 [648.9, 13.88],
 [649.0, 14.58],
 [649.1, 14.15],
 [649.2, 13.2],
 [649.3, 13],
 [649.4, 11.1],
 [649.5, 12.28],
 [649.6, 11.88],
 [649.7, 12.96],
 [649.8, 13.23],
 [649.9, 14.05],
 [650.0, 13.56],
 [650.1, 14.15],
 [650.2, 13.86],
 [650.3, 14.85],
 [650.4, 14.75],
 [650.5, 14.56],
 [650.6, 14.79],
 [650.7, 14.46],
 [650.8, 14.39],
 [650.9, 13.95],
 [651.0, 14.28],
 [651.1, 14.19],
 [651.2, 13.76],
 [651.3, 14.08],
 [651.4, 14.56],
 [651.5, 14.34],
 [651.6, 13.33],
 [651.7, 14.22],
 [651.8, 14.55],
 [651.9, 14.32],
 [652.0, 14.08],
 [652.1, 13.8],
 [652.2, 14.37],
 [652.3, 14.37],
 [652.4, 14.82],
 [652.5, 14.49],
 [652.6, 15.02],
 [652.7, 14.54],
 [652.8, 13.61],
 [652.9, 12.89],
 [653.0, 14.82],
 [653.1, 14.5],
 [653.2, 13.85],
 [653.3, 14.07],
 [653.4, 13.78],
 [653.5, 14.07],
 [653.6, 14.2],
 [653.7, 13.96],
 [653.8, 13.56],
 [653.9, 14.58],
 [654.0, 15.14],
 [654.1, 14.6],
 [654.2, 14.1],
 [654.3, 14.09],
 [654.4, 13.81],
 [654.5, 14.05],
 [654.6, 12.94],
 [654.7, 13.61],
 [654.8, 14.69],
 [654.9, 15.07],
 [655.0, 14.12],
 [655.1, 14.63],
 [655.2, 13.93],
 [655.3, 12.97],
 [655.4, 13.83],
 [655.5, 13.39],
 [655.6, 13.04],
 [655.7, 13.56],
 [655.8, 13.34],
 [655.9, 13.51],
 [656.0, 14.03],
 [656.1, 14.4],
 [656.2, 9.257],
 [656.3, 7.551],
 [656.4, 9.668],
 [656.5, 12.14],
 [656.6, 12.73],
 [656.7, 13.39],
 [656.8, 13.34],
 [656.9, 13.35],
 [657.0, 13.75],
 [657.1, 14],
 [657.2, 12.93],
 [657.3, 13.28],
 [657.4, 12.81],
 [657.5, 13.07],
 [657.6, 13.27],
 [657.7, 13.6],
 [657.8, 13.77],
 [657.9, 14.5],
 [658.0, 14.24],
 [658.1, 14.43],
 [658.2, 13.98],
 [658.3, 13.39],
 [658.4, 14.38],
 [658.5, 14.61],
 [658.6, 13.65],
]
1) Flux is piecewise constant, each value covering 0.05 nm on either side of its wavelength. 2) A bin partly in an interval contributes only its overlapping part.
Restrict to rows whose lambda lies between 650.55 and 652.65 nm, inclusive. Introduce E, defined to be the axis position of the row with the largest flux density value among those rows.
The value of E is 652.6 nm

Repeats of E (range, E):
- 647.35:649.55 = 647.9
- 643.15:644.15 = 643.6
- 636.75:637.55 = 637.1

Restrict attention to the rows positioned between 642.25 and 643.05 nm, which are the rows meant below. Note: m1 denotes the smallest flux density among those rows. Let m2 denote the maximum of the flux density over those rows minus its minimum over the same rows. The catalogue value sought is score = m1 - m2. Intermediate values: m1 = 13.42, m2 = 1.80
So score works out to 11.6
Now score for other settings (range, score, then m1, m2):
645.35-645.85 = 12.3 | 13.67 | 1.36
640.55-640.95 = 12.3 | 13.81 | 1.47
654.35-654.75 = 11.8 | 12.94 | 1.11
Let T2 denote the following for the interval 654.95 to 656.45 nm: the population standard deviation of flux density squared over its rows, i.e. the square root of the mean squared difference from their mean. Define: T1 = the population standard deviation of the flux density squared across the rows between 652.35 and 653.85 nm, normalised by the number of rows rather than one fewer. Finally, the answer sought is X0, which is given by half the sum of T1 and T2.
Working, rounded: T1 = 15.5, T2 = 46.2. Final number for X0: 31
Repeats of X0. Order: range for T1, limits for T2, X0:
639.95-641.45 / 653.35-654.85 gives 16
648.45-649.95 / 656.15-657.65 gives 33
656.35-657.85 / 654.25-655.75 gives 20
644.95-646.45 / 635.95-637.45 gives 16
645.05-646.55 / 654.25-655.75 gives 17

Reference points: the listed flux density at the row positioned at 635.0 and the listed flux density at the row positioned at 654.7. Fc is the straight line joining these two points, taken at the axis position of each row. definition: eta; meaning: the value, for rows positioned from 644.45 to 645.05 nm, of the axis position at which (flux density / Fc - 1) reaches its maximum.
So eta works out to 644.5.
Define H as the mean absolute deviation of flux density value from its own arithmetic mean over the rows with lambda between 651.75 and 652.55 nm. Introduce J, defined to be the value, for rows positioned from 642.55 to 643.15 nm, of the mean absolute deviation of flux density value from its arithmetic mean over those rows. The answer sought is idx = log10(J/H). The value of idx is 0.4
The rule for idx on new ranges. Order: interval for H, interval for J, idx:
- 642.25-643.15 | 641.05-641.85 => -0.1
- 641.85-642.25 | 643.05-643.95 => 0.4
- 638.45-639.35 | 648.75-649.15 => -0.1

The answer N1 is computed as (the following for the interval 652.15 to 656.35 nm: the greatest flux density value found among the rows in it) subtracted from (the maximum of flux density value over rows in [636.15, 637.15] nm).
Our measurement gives 0.48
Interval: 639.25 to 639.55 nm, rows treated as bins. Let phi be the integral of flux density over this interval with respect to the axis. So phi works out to 4.02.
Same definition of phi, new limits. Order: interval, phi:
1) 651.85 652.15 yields 4.22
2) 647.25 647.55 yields 4.09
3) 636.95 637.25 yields 4.60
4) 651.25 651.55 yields 4.30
